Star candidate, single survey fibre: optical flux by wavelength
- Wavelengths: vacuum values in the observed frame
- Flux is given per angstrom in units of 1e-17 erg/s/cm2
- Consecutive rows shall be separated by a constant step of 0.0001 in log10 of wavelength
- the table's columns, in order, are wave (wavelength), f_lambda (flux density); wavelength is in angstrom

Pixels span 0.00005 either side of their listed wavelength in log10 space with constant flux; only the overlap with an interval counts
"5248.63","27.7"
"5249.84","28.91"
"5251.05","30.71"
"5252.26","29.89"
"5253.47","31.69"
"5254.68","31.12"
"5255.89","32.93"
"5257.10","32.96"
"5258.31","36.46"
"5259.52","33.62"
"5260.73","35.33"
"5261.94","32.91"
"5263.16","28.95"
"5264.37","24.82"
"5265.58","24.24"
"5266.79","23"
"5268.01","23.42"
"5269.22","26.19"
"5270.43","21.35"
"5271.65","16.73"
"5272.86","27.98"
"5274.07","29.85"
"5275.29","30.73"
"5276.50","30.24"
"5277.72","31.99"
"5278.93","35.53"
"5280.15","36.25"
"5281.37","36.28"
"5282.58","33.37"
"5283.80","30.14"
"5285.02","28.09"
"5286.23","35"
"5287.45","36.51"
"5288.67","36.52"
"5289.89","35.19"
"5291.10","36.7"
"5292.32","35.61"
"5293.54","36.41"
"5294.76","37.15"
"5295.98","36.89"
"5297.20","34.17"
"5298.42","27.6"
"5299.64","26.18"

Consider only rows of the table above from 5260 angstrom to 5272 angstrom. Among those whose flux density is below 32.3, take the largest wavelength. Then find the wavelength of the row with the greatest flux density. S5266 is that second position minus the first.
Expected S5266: -10.9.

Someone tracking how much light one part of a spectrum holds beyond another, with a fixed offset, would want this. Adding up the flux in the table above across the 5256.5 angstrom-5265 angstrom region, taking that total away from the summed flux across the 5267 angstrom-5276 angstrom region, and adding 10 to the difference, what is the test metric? -39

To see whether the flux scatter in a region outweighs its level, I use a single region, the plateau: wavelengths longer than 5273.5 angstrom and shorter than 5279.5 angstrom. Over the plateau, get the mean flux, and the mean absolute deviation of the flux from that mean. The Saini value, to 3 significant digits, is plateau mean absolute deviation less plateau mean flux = -30.0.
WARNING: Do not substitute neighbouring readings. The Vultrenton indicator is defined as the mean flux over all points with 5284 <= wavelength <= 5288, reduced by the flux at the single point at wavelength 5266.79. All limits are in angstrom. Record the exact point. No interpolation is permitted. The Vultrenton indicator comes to 10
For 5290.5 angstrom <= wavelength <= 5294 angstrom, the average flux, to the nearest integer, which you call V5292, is 36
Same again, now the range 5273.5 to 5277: 30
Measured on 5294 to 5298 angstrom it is 36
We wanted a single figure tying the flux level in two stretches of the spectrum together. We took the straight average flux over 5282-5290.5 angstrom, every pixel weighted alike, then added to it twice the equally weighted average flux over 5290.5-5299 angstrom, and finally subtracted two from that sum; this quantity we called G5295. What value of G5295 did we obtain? 101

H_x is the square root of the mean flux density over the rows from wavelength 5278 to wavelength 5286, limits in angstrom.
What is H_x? 5.8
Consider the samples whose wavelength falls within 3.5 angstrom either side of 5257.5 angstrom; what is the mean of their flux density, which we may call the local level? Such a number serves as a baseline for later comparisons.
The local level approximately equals 33.7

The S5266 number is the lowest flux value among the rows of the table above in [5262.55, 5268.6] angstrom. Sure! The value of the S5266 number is 23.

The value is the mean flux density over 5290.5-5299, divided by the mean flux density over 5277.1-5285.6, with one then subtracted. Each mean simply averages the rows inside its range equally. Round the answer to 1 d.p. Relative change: 0.1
